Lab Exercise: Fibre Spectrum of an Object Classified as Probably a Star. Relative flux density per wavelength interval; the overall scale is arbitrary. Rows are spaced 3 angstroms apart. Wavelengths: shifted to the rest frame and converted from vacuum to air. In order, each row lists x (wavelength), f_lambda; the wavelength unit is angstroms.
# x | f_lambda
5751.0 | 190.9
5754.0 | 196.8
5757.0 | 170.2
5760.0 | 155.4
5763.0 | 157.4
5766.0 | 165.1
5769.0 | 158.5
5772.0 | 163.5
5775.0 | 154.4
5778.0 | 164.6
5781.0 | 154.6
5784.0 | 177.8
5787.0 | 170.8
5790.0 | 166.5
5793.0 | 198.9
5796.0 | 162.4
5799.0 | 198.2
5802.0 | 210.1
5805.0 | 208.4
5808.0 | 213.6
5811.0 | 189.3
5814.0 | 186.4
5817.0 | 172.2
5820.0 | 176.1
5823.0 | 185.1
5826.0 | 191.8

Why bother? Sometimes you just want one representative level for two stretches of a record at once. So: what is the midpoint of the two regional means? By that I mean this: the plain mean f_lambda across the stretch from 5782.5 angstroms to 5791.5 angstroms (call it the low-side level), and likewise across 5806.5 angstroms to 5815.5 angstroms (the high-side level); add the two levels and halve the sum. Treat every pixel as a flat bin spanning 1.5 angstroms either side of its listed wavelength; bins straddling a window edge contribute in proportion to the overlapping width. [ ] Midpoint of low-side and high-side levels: 184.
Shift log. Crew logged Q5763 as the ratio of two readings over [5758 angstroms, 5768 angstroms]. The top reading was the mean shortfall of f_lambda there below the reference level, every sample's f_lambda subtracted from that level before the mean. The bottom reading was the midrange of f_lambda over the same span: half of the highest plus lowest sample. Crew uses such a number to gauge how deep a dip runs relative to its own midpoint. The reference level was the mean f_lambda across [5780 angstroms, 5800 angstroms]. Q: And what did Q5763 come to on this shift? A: 0.10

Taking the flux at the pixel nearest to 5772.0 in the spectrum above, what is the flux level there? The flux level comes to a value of 163.5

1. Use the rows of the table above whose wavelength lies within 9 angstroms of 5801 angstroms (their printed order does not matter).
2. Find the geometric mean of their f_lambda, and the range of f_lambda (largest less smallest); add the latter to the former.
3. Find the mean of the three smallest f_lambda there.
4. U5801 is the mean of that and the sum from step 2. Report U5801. 218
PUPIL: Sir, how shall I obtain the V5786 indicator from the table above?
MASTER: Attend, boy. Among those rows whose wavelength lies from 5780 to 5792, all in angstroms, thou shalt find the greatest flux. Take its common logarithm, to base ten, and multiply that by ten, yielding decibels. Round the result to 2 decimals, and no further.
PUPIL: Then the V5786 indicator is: 22.50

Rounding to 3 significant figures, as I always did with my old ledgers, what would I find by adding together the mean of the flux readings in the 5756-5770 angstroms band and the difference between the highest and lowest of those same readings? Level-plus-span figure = 176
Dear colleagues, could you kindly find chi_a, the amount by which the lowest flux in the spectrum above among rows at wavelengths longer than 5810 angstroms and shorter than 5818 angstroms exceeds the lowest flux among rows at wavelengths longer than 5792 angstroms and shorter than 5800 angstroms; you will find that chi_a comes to 10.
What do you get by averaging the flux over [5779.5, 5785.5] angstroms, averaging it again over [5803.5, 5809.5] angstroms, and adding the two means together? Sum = 377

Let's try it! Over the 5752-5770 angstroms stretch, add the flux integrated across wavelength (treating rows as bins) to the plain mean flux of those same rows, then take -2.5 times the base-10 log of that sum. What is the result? -8.76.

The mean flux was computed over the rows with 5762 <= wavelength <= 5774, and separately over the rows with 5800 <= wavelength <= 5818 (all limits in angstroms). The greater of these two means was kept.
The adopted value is 197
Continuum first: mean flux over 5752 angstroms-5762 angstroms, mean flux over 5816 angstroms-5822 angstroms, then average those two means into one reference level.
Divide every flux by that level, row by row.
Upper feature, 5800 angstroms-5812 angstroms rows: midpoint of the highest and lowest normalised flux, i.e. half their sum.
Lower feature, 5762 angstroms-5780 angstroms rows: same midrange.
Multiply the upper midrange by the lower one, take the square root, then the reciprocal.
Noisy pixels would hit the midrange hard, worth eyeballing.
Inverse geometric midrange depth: 0.97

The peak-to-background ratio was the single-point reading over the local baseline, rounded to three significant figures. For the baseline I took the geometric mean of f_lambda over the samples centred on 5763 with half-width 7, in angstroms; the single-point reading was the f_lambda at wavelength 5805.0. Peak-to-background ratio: 1.29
